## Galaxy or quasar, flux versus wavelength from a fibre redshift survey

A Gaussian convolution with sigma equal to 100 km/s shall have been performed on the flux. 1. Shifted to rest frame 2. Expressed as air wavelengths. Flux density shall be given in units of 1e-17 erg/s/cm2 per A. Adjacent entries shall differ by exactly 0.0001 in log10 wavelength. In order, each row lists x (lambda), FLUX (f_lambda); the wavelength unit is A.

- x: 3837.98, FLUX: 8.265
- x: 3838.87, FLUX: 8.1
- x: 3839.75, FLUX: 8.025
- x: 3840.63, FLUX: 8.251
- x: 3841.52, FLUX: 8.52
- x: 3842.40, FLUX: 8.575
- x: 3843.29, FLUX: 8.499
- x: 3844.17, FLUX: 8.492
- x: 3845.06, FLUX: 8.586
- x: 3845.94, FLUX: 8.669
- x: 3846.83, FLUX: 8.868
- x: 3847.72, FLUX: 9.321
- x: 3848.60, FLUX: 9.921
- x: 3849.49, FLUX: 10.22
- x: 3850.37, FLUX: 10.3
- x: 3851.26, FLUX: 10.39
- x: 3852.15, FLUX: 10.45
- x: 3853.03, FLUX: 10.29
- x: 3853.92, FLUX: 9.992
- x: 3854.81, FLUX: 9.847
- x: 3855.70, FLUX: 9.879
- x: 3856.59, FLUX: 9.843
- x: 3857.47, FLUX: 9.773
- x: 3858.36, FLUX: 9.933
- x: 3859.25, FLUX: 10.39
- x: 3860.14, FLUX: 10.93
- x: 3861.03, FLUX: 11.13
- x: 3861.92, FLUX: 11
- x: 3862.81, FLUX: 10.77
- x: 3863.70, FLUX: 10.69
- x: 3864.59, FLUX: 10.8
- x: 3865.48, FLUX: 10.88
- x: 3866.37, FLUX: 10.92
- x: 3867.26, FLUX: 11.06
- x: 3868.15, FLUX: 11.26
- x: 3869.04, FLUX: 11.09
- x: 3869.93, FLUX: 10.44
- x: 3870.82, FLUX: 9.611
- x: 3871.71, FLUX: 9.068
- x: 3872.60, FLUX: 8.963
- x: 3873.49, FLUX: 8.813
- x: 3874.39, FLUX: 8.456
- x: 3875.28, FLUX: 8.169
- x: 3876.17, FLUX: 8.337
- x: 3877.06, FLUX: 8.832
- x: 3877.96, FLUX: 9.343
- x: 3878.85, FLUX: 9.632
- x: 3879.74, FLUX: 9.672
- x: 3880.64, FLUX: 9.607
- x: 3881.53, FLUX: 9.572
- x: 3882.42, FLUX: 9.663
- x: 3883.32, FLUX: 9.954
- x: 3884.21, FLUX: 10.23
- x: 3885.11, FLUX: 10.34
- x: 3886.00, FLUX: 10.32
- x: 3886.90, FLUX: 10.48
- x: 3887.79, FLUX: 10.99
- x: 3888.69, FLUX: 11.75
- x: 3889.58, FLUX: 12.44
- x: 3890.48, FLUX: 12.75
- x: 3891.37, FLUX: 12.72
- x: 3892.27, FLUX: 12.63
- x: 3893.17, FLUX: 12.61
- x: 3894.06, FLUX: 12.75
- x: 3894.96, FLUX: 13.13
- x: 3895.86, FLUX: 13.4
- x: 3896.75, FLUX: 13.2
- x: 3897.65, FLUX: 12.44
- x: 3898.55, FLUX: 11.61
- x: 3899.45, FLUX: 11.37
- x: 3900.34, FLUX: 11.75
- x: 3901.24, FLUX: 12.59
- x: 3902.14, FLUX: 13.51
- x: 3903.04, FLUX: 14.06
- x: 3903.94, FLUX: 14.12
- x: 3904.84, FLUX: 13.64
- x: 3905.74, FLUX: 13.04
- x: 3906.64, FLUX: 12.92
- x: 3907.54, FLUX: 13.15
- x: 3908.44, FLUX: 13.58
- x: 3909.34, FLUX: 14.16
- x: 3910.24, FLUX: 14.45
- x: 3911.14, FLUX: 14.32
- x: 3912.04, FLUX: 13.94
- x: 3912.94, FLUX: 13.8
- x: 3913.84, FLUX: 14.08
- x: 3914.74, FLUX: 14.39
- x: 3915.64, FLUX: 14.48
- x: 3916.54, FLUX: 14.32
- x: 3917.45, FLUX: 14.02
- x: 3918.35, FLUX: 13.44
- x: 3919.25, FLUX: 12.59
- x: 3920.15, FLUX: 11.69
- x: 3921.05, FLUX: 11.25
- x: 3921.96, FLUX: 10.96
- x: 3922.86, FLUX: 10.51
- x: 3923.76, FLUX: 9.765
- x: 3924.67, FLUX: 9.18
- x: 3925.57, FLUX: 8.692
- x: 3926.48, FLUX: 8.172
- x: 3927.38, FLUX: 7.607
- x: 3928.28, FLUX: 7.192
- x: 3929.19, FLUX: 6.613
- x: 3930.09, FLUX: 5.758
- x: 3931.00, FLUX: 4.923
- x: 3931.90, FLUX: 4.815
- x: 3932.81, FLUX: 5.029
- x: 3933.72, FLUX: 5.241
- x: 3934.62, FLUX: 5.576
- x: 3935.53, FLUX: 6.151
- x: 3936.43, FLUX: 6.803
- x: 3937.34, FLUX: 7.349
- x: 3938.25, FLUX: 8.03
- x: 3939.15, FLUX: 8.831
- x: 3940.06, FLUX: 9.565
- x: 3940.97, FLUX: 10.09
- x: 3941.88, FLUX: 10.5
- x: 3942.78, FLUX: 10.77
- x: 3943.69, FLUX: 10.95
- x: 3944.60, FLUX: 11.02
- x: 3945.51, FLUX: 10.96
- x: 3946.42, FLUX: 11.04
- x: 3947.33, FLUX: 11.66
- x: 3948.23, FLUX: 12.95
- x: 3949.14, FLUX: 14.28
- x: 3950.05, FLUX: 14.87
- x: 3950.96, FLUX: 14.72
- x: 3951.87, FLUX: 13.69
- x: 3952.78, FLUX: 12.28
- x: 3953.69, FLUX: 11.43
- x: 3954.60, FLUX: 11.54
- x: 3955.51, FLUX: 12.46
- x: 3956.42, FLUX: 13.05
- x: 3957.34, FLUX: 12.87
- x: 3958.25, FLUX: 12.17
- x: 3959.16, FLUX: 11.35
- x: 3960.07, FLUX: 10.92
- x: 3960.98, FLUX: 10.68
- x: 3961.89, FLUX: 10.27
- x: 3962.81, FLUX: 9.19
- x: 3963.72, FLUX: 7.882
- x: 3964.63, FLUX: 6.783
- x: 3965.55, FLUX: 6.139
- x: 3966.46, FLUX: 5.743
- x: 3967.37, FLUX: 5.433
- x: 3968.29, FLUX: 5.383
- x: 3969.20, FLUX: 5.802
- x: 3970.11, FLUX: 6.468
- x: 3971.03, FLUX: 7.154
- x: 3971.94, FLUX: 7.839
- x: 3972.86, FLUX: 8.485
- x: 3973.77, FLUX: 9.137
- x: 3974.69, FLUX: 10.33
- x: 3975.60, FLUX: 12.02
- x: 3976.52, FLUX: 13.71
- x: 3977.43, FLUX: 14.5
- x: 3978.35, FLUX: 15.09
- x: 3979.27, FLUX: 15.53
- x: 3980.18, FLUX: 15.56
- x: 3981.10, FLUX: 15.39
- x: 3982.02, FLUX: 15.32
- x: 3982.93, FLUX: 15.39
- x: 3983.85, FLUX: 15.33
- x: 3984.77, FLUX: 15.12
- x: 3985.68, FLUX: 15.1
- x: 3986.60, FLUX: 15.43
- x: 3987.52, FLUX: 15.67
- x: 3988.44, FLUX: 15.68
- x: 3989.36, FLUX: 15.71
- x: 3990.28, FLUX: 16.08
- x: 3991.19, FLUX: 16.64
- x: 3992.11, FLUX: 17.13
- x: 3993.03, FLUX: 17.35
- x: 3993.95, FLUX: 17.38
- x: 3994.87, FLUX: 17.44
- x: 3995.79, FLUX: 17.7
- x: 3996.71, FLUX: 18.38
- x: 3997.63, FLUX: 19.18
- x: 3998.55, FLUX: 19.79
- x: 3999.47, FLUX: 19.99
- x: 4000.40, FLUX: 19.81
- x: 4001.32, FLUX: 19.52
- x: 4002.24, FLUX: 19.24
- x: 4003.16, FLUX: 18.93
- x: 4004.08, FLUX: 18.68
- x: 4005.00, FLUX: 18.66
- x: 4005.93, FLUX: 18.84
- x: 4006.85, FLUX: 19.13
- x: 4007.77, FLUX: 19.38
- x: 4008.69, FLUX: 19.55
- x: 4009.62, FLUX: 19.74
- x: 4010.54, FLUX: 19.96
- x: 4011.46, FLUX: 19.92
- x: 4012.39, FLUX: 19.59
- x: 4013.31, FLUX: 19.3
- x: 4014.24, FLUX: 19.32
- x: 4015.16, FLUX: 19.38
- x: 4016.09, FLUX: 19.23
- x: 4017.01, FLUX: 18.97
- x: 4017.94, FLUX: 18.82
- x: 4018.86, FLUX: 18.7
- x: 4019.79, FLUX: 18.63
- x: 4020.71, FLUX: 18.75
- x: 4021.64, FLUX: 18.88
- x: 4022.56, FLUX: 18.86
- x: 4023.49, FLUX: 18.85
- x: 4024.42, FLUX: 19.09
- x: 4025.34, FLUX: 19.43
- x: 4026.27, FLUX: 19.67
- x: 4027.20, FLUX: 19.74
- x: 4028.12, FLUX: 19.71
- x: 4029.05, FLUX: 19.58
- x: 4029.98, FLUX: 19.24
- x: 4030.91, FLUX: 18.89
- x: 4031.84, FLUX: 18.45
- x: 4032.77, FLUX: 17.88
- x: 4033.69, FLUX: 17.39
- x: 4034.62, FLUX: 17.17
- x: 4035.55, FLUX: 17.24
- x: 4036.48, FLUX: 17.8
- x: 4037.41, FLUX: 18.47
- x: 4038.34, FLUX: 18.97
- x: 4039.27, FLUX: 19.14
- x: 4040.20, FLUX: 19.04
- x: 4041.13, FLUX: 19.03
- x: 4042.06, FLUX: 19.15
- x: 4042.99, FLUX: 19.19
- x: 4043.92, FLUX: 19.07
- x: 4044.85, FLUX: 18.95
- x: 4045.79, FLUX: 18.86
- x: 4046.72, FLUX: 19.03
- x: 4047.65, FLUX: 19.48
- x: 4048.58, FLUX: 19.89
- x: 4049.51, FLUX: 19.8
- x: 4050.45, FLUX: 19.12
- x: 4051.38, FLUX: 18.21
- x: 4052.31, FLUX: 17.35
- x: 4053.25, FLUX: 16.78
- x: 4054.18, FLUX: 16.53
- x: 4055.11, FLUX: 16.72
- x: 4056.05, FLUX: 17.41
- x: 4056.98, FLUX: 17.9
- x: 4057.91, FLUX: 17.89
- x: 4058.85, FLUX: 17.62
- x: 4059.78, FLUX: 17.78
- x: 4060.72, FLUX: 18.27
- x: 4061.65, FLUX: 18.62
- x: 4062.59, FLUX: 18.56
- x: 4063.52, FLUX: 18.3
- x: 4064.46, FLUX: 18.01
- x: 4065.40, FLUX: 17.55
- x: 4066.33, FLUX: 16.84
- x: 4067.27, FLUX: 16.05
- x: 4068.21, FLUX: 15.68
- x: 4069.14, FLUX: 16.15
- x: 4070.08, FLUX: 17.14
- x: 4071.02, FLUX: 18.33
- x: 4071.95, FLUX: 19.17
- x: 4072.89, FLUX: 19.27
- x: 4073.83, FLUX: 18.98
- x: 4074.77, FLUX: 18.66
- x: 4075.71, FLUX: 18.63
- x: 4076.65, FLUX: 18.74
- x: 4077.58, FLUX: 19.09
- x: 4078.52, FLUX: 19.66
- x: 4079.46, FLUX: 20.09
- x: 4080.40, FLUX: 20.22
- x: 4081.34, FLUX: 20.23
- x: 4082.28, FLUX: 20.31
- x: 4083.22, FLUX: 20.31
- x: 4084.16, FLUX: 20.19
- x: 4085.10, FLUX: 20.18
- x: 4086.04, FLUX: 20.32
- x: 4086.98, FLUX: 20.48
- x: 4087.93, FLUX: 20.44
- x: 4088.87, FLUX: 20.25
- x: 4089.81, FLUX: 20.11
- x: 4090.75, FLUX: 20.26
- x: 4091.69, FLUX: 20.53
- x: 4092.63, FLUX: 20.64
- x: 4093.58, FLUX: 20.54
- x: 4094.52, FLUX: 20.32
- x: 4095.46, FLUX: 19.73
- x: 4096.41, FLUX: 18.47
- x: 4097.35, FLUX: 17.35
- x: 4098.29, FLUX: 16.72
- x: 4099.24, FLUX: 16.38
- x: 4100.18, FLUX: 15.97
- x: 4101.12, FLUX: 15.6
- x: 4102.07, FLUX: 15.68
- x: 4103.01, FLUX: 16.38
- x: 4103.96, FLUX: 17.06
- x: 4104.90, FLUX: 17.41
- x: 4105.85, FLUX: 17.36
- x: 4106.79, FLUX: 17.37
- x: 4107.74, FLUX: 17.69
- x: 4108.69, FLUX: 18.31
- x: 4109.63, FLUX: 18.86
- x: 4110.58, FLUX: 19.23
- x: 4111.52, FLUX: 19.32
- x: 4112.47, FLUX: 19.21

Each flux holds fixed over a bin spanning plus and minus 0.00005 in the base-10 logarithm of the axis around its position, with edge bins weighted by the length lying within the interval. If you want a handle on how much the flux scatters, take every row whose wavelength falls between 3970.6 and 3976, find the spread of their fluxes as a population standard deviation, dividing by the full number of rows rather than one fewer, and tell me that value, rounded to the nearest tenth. 1.6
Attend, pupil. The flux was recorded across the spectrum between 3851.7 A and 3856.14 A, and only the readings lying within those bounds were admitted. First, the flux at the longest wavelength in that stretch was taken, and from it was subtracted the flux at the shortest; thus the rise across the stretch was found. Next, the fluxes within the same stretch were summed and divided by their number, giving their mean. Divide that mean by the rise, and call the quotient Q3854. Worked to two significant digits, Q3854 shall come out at -18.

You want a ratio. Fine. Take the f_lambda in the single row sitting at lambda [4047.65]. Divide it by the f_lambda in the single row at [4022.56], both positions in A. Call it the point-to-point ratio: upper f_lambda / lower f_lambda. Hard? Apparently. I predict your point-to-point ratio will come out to 1.0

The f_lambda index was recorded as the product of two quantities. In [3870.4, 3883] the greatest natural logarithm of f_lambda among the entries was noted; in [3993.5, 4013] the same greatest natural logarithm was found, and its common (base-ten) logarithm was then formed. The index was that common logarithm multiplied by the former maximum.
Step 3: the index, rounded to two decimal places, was 1.08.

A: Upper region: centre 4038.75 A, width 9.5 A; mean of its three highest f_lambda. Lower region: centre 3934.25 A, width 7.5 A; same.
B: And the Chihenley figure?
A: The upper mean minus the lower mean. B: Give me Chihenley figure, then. 12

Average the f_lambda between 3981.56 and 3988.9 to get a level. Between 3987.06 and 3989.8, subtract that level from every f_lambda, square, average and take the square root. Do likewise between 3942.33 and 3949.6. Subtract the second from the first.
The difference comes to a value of -3.6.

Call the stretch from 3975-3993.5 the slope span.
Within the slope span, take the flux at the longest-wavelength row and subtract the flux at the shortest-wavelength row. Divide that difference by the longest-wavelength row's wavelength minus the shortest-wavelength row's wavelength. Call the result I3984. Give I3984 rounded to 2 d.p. 0.31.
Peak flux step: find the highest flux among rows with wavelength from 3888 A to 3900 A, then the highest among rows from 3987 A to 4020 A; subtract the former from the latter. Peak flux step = 6.6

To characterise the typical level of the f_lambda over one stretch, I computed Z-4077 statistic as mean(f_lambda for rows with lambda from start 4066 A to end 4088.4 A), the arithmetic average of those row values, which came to 19.0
